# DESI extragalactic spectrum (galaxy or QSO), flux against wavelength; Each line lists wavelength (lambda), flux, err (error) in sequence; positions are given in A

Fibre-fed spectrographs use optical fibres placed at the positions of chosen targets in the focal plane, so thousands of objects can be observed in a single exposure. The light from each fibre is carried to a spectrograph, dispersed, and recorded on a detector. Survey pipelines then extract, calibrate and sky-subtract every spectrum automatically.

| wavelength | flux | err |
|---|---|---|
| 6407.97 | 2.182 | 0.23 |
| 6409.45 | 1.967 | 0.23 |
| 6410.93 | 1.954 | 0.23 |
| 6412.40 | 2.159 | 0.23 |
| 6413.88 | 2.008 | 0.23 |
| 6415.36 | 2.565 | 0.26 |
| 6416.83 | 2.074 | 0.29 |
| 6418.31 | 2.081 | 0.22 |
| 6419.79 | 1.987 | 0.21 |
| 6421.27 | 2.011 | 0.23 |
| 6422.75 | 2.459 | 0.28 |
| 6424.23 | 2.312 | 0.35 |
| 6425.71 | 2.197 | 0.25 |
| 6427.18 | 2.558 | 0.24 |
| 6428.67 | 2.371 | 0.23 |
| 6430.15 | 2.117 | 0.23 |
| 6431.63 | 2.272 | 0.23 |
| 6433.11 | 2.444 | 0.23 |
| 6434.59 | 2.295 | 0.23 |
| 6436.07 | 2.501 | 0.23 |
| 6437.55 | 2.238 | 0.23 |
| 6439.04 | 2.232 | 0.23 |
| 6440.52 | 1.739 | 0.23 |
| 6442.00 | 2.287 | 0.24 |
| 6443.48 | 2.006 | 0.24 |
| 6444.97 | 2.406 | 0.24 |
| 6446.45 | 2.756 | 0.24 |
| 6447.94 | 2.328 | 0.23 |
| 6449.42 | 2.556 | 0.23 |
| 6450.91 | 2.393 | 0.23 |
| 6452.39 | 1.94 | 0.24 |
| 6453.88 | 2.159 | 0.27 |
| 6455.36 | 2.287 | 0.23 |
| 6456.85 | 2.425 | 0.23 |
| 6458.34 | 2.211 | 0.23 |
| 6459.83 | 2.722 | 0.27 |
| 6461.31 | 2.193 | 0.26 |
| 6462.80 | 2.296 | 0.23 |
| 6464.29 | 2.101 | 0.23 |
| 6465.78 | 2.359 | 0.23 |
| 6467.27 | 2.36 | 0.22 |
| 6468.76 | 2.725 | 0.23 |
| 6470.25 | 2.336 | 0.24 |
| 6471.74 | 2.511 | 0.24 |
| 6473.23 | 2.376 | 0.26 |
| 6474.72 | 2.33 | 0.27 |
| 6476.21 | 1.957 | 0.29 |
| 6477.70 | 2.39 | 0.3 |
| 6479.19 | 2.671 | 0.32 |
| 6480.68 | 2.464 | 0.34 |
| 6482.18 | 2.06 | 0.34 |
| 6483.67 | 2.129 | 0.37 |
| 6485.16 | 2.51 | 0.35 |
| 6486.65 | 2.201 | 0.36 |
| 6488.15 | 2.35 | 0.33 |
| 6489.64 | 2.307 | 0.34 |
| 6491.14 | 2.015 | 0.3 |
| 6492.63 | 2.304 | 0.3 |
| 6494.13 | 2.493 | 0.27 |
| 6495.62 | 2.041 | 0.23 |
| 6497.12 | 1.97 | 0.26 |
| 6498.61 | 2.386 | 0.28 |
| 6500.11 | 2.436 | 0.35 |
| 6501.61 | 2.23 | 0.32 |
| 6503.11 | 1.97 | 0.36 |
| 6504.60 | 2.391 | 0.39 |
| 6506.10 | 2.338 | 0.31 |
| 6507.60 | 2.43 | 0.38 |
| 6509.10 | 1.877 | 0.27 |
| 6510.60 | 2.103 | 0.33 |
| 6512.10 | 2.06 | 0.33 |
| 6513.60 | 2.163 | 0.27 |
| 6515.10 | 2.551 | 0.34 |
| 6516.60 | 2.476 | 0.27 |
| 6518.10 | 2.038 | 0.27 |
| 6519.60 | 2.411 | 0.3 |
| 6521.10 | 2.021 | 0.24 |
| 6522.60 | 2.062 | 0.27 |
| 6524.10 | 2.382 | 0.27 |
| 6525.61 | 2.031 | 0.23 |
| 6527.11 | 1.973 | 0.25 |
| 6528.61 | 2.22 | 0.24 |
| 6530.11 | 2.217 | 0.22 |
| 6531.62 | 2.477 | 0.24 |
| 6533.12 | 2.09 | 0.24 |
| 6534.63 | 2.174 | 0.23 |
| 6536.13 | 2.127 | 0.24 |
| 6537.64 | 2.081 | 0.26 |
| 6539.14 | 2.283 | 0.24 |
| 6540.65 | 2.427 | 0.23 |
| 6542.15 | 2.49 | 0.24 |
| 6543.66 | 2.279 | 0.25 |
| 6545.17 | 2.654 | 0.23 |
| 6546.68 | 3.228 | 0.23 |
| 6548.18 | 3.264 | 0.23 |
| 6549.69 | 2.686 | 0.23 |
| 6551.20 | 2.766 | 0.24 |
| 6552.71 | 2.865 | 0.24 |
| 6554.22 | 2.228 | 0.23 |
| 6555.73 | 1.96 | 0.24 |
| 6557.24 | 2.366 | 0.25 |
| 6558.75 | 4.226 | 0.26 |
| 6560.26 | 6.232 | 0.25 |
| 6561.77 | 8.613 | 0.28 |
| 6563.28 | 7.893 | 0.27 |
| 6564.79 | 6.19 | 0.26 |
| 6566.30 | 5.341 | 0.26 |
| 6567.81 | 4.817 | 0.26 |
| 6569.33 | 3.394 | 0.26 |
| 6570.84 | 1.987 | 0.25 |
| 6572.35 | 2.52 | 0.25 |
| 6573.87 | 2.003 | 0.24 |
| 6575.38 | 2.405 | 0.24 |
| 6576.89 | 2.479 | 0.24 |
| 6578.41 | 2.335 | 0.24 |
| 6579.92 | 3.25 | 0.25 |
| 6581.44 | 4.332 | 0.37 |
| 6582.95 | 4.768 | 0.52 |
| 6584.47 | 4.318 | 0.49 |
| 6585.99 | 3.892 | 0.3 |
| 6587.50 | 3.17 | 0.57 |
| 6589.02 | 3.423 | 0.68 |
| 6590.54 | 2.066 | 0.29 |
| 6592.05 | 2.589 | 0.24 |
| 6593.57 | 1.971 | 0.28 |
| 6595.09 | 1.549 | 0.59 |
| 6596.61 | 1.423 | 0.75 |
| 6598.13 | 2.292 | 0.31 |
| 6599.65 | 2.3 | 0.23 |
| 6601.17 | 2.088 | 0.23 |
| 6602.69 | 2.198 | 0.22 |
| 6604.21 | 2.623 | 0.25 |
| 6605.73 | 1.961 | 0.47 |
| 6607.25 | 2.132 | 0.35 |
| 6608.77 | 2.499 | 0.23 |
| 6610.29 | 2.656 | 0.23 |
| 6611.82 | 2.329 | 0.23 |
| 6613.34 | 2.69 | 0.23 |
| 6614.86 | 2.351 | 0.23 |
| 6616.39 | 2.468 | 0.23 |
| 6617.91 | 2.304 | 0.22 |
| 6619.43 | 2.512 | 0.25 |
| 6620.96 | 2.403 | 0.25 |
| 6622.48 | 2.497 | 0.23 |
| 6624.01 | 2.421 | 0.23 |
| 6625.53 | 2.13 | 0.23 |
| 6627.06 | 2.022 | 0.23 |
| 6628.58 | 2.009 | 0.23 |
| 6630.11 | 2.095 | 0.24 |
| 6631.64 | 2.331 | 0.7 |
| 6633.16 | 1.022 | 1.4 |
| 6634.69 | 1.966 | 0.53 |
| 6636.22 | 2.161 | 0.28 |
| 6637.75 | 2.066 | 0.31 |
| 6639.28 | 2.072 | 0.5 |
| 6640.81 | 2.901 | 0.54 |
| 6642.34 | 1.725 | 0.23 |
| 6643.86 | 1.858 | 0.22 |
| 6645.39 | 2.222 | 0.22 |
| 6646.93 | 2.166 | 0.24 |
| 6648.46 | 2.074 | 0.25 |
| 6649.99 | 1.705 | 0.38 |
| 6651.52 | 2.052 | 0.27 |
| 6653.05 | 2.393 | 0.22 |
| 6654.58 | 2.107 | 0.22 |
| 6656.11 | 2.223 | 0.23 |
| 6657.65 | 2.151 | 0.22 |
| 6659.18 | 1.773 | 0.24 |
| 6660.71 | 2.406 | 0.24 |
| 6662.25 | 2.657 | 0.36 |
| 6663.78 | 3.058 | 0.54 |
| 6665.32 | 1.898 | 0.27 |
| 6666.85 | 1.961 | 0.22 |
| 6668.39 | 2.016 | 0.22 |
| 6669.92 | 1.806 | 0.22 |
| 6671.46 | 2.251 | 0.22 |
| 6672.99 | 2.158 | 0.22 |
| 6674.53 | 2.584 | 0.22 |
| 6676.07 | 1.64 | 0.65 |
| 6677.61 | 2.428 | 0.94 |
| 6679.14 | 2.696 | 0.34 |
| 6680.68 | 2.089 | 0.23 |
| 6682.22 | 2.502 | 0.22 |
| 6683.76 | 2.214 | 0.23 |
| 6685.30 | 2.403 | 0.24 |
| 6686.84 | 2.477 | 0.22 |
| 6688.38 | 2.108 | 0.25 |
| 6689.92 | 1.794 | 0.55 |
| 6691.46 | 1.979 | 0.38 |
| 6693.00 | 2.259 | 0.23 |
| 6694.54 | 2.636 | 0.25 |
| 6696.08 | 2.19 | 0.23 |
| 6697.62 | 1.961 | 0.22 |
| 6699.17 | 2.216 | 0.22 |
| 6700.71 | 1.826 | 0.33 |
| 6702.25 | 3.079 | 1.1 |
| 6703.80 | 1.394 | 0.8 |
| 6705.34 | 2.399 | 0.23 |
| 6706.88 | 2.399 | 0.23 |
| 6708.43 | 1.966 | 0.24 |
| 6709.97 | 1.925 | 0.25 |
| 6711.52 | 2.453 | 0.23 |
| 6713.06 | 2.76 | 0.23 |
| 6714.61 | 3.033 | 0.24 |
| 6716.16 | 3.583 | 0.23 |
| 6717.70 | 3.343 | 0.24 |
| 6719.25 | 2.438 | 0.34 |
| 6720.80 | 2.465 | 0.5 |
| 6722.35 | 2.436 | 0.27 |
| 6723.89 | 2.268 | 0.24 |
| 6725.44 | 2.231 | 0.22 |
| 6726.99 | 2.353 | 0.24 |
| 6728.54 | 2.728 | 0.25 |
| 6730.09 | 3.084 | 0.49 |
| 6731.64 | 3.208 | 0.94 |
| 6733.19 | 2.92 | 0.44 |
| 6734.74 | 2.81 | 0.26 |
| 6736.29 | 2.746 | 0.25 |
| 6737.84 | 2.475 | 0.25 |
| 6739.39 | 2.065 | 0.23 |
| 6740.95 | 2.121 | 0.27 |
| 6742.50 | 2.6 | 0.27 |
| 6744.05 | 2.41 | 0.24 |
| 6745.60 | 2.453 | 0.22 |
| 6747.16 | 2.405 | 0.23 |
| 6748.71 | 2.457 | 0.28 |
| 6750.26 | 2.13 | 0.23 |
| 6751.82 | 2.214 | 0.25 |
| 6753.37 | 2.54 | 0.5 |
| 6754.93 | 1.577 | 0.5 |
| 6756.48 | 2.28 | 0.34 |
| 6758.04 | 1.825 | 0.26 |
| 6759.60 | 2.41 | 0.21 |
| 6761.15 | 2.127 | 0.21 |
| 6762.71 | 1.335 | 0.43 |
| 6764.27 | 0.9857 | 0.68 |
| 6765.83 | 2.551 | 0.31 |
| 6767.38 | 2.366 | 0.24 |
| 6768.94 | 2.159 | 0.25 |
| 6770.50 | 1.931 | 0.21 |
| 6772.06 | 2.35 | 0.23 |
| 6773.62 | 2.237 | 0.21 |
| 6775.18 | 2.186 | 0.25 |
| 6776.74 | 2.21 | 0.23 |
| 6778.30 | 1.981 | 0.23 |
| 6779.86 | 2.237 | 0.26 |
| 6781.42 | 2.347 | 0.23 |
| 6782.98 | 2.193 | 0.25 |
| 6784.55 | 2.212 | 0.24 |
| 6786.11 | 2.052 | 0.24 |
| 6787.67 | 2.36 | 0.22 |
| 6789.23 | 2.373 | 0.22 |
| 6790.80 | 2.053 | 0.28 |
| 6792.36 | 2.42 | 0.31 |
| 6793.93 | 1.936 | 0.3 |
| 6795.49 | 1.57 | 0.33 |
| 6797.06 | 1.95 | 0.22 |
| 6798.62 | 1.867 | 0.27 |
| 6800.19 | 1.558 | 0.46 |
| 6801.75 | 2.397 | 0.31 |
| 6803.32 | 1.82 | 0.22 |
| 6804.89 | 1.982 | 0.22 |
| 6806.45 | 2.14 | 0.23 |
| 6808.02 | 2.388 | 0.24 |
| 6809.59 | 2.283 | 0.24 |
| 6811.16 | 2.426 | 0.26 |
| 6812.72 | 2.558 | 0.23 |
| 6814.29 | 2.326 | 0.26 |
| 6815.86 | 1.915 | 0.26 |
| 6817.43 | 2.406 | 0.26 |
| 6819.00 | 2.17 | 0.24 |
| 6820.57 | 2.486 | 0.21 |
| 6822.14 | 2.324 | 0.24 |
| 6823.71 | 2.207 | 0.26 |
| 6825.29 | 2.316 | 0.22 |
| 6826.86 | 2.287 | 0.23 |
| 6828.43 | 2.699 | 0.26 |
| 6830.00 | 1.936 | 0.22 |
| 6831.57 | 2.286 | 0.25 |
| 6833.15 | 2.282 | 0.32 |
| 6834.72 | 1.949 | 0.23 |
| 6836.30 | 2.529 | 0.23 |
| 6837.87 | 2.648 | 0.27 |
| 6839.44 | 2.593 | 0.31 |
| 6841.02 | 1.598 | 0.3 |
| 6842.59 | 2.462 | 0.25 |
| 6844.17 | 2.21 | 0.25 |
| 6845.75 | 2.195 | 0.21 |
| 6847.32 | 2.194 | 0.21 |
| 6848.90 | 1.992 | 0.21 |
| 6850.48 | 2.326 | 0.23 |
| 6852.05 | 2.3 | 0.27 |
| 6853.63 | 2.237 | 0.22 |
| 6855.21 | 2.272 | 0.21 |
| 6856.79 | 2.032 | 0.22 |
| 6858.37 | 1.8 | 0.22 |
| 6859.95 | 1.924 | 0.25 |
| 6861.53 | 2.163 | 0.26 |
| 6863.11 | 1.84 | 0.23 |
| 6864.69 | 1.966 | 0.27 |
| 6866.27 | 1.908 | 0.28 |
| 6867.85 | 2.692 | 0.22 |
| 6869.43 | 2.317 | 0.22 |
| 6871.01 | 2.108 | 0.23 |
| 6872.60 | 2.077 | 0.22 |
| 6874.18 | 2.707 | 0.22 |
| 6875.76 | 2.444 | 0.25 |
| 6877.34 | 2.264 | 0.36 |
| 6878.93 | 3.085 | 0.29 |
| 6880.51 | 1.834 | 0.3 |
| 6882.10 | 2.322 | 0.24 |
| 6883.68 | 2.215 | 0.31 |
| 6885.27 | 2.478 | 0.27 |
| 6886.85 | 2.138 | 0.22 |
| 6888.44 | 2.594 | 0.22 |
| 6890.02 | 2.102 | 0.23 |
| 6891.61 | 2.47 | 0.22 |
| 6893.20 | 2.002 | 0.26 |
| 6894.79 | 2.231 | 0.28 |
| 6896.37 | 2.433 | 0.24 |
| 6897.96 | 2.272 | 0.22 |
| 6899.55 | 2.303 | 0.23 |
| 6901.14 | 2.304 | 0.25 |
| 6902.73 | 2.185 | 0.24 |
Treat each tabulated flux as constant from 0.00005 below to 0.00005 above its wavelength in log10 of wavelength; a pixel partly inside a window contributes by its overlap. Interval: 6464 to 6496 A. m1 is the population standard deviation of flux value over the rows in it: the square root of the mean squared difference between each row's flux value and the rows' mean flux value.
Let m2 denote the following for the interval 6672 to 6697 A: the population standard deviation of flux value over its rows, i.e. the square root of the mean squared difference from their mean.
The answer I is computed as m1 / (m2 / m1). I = 0.14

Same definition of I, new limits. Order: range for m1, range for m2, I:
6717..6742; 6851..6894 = 0.47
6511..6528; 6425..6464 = 0.19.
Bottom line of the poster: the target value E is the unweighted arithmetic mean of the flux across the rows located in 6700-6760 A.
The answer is 2.46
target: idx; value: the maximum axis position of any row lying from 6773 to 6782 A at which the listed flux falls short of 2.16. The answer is 6778.30 A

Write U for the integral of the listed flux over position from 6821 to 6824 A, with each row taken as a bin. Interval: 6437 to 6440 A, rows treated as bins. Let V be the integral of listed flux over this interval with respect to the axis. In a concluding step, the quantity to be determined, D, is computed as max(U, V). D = 6.9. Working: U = 6.91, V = 6.6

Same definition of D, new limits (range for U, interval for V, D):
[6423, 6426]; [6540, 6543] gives 7.4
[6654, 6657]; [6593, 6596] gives 6.5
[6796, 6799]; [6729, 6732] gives 9.3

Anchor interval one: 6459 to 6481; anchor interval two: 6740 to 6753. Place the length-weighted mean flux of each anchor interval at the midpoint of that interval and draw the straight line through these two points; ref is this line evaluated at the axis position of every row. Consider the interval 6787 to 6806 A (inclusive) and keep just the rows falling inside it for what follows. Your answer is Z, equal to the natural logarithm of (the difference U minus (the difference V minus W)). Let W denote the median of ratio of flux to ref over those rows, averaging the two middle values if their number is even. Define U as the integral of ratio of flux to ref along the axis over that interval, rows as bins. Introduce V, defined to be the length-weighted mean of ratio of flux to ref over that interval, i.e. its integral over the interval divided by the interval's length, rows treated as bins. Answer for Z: 2.80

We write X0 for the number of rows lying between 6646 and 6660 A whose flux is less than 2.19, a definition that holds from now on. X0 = 7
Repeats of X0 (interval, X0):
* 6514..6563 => 10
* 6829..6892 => 16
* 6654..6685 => 10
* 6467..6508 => 7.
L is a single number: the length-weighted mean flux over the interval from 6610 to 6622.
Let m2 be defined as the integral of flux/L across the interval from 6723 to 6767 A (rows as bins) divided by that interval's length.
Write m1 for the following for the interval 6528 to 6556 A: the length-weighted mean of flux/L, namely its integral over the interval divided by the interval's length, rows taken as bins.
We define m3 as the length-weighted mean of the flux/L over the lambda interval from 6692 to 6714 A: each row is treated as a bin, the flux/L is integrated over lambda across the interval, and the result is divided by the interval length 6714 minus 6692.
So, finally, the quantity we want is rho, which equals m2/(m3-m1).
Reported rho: -11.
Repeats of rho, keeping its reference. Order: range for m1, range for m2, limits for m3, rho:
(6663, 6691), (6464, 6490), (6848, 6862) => -21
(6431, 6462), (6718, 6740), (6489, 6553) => 221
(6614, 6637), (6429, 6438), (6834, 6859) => 77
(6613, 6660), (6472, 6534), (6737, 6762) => 22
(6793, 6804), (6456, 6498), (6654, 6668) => 6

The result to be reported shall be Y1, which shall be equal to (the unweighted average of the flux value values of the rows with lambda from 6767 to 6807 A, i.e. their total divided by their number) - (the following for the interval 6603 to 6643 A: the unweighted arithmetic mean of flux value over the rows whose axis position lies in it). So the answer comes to -0.1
